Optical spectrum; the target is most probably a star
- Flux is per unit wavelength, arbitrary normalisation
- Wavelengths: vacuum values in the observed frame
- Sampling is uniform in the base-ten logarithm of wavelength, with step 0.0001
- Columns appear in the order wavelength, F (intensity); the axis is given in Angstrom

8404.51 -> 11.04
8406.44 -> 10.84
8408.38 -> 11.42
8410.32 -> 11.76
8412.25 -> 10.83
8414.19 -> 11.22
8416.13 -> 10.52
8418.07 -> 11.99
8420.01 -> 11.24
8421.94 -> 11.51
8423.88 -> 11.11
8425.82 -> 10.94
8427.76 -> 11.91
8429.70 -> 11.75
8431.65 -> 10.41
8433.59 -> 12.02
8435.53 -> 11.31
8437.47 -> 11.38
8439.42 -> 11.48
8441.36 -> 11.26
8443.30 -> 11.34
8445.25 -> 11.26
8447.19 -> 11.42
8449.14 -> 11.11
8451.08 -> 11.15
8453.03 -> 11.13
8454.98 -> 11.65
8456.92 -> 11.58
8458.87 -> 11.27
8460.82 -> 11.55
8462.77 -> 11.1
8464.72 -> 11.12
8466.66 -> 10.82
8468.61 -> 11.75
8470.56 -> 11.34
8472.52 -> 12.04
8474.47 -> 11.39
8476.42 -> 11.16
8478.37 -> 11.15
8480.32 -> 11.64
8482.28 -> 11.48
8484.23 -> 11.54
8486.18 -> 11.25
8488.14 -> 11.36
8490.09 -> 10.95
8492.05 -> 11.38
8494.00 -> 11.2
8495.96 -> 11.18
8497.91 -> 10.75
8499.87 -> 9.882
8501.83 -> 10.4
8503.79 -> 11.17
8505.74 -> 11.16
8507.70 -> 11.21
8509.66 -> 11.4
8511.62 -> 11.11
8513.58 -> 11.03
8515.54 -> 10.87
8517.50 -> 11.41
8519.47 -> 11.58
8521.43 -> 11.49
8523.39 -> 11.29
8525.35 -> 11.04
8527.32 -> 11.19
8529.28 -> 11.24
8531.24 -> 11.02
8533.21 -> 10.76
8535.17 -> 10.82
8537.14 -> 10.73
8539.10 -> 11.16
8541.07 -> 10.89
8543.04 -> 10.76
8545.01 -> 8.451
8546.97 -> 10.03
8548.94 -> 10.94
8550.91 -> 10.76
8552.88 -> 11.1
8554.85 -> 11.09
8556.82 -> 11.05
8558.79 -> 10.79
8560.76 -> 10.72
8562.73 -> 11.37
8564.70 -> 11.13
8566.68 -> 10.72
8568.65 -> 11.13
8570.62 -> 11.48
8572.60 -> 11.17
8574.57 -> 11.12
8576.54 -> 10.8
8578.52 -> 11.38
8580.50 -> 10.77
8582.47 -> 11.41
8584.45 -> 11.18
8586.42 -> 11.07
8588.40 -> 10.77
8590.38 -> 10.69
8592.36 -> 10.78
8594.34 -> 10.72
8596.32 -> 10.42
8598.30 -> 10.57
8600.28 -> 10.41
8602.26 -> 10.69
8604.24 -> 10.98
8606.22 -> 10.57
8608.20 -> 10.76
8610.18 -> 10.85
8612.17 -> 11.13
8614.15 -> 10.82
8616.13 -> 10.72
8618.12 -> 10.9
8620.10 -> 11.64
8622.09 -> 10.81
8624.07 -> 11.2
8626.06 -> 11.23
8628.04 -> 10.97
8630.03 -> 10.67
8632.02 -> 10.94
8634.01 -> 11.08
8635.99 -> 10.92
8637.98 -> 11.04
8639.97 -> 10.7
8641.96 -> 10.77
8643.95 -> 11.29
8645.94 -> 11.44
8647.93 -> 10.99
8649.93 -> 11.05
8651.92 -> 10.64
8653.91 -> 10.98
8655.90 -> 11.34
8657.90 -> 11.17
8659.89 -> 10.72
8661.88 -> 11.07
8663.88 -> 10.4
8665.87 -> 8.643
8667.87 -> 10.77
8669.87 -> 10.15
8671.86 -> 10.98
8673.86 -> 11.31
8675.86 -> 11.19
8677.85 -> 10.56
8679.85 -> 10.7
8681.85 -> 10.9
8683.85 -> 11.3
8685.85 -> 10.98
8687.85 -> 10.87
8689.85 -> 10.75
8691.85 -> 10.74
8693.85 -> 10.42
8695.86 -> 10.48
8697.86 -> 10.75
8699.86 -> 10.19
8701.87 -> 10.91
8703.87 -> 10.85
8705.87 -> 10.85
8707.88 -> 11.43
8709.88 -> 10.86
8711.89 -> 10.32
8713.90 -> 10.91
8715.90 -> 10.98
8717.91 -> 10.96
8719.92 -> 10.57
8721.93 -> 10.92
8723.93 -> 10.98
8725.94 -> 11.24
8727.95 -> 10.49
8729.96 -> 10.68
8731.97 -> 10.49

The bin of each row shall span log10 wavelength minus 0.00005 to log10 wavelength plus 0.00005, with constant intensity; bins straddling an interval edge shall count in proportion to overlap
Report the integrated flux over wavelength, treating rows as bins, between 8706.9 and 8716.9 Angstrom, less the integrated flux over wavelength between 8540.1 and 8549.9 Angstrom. 9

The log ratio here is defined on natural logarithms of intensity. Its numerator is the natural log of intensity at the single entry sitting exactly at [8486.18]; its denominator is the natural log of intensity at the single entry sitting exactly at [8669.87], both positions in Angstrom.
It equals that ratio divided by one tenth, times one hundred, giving 1044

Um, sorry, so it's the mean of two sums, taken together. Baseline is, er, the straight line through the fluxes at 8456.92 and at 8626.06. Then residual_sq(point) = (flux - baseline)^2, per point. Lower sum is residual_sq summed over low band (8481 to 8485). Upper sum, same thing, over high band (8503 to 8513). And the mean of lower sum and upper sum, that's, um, 0.20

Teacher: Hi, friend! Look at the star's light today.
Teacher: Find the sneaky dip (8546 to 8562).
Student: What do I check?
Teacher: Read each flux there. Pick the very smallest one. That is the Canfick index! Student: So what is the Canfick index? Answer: 10.03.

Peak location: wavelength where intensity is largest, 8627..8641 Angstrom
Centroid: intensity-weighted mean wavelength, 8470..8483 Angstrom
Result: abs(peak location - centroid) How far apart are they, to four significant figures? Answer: 157.6 Angstrom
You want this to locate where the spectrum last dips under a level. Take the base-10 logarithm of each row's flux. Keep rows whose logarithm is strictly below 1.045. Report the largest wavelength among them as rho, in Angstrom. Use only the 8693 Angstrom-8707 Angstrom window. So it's 8705.87 Angstrom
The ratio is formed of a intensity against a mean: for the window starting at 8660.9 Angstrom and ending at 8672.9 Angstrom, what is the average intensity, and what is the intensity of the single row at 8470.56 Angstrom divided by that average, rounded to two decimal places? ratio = 1.10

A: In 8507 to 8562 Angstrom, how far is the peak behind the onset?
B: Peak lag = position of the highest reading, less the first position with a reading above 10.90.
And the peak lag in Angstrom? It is 11.8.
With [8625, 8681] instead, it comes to 19.9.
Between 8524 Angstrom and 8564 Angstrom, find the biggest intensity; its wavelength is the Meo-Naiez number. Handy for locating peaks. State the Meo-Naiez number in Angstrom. 8562.73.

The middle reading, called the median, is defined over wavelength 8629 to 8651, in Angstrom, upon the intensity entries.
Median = 11.0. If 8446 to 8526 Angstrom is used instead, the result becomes 11.2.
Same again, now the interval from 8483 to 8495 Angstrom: 11.3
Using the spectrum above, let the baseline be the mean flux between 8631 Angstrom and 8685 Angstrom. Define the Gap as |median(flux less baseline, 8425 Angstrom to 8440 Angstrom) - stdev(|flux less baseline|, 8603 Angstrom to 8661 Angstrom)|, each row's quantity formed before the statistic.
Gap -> 0.40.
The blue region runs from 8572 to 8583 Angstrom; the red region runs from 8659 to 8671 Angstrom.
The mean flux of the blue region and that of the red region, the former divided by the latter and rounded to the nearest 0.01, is 1.08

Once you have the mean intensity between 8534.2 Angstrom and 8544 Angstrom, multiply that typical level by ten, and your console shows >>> 108.7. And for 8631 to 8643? 109.1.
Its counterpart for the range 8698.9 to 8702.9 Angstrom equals 105.5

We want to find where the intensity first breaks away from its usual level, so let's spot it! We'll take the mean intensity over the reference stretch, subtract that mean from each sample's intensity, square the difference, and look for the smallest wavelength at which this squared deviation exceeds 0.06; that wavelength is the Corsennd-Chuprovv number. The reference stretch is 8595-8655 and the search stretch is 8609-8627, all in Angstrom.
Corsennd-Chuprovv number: 8620.10 Angstrom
